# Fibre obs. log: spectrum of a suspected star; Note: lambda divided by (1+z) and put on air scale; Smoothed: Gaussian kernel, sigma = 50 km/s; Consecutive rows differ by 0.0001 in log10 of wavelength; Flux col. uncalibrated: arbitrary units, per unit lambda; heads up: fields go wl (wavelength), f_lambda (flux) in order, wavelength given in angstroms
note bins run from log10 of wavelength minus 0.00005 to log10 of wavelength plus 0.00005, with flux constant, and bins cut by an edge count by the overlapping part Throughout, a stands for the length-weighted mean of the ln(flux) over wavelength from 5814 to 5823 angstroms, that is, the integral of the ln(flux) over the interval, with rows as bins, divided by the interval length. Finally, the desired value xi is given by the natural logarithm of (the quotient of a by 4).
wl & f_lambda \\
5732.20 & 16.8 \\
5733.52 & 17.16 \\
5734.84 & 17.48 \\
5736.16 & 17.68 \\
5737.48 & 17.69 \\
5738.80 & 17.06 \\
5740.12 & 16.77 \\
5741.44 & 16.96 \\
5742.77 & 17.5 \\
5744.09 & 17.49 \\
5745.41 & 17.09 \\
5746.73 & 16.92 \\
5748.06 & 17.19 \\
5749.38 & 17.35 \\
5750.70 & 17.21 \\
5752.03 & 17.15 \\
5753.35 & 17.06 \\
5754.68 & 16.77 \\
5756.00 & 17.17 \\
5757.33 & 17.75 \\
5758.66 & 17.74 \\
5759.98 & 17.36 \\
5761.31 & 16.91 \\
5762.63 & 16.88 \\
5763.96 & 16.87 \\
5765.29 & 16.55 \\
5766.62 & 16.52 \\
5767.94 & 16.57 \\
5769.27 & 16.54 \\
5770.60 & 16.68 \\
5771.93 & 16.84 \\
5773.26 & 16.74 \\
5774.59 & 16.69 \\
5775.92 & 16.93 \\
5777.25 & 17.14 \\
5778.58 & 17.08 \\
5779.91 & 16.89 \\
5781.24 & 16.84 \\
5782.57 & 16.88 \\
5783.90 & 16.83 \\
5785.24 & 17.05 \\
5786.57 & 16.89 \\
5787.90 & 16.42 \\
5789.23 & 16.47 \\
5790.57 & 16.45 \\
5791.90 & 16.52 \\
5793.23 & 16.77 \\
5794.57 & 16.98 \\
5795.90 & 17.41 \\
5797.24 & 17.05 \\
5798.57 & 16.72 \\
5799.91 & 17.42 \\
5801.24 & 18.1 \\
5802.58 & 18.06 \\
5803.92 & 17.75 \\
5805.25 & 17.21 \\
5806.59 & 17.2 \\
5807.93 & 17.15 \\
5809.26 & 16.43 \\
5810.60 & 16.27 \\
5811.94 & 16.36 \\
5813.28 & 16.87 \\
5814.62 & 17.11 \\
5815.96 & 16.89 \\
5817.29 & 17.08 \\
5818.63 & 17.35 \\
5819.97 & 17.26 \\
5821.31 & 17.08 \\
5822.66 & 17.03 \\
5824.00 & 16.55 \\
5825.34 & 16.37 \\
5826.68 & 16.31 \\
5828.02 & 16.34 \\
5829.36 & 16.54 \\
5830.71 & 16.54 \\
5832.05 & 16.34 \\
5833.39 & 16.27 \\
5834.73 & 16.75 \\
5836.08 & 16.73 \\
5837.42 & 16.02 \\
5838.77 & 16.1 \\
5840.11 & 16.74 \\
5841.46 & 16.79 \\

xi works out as -0.3426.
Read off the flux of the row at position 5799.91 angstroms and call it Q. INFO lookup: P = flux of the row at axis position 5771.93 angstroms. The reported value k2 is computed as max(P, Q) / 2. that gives 8.71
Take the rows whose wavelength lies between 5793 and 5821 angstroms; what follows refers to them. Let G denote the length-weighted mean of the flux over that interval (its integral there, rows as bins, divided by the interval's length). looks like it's 17.1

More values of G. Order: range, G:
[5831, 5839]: 16.4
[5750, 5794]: 16.9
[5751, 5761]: 17.3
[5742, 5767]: 17.1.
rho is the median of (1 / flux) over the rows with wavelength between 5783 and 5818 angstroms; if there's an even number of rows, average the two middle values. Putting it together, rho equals 0.0590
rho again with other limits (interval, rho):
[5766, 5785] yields 0.0594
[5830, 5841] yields 0.0608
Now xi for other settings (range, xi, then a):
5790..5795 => -0.3516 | 2.81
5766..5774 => -0.3520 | 2.81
